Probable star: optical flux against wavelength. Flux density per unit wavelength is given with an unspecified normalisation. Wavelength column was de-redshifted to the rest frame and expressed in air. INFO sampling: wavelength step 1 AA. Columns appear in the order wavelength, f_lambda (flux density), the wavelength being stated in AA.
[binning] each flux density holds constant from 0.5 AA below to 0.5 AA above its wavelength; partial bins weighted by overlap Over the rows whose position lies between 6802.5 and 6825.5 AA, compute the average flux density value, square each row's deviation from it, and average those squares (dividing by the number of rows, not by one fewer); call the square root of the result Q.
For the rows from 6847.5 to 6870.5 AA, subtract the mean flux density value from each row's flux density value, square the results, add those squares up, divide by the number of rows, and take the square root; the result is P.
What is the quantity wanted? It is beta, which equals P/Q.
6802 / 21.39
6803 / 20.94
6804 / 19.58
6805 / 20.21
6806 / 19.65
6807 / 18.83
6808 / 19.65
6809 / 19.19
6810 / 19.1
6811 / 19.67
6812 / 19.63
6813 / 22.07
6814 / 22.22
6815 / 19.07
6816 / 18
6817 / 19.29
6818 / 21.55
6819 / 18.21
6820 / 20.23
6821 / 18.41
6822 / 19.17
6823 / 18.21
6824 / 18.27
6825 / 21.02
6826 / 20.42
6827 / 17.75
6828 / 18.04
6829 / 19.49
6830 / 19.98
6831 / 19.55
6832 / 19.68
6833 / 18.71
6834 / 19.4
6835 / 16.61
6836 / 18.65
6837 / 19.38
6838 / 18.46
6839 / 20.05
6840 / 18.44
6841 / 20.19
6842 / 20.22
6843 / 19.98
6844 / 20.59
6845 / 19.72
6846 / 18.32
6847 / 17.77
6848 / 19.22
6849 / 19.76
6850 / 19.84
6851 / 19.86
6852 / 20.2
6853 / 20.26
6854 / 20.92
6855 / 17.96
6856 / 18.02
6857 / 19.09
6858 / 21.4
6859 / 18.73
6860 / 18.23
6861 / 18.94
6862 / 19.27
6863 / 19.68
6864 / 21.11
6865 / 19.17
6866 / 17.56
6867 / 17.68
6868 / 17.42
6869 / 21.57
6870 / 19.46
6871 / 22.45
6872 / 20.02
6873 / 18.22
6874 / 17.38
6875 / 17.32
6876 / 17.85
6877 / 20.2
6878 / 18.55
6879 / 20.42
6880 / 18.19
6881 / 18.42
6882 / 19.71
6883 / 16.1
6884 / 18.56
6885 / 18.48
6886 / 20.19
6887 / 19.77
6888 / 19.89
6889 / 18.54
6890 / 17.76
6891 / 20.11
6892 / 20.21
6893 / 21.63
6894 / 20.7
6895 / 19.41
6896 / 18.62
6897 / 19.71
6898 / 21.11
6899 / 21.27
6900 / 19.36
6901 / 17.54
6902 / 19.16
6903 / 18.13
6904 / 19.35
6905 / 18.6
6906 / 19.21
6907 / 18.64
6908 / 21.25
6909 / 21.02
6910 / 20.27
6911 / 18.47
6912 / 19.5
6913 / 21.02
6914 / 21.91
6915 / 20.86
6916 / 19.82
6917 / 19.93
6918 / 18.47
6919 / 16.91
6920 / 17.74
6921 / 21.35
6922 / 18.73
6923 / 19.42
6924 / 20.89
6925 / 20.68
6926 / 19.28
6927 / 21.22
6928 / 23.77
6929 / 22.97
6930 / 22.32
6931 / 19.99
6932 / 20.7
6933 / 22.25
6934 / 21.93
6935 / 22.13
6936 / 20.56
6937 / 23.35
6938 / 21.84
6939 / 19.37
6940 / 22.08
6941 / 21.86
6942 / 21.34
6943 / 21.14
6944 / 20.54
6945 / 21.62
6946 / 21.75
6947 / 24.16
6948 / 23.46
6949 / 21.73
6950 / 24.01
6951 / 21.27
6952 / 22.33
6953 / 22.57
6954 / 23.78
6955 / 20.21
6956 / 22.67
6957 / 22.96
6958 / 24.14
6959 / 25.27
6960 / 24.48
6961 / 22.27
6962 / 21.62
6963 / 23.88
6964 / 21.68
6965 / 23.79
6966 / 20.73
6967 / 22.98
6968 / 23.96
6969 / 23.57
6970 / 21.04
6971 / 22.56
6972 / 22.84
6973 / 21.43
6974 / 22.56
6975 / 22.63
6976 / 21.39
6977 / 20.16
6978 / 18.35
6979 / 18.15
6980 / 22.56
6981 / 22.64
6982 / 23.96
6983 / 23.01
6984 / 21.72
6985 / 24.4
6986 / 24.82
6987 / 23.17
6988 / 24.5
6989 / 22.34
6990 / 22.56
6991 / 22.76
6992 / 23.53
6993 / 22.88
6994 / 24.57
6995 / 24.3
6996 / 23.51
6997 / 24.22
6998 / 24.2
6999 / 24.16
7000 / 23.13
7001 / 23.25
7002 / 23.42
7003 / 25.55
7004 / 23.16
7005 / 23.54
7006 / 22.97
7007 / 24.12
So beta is 1.00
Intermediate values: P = 1.19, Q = 1.19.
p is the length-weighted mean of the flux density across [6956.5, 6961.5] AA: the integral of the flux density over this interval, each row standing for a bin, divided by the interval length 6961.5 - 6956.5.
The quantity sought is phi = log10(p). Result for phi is 1.377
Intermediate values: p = 23.8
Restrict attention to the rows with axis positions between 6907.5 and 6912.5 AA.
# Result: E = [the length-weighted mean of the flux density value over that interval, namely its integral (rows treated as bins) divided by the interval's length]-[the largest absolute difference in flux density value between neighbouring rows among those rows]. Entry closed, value 18.3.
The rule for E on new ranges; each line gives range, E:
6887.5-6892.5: 17.0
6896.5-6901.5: 17.9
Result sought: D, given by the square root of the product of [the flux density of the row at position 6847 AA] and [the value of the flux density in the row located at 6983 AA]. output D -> 20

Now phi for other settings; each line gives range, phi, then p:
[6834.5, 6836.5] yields 1.246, 17.6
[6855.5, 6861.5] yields 1.280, 19.1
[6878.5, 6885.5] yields 1.268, 18.6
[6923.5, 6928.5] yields 1.326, 21.2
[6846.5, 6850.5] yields 1.282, 19.1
